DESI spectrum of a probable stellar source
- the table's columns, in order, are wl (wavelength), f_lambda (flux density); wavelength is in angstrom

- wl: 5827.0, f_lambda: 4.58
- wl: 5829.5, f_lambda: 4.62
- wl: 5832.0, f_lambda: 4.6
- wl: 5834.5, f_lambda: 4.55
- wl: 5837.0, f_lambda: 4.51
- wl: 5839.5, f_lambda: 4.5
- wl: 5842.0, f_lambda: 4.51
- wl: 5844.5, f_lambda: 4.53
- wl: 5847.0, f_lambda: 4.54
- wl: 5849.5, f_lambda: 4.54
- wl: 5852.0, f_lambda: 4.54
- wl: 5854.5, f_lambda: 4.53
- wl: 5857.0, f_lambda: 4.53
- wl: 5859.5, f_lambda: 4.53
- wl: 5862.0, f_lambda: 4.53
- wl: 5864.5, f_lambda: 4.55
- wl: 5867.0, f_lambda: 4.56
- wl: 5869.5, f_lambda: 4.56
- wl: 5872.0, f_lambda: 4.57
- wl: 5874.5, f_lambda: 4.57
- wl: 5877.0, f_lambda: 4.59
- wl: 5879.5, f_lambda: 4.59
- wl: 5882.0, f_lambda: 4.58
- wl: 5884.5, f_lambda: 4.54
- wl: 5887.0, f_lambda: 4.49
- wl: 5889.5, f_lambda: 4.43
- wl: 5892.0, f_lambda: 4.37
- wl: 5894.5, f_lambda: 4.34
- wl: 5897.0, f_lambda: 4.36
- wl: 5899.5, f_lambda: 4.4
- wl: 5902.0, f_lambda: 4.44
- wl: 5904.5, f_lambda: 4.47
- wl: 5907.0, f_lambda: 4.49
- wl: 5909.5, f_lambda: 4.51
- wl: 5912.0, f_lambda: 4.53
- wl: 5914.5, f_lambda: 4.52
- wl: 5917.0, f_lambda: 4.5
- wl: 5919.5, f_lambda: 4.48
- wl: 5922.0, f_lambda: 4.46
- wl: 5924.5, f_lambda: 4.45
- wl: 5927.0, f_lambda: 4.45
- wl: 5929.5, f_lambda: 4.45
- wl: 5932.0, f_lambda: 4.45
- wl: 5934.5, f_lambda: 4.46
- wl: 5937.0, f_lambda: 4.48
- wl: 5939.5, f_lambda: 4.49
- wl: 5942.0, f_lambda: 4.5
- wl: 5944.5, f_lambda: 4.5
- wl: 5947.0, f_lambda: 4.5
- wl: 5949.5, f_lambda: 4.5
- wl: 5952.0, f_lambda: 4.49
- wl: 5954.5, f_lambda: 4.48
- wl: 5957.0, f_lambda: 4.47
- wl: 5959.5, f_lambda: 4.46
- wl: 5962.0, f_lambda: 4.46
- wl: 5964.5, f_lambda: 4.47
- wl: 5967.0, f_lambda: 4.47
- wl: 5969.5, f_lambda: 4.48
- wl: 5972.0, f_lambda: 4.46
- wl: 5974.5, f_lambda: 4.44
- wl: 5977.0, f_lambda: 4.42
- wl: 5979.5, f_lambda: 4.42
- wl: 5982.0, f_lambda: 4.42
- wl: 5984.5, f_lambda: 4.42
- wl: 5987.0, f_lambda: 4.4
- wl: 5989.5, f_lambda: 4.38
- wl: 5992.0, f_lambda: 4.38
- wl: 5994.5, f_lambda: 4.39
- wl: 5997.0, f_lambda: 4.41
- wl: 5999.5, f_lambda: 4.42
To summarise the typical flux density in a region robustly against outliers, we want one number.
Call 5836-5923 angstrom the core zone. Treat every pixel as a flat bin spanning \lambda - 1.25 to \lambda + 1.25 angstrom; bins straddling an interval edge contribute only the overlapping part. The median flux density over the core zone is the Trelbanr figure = 4.53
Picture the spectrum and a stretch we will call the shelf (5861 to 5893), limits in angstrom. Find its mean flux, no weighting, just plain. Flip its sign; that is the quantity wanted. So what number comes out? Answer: -4.53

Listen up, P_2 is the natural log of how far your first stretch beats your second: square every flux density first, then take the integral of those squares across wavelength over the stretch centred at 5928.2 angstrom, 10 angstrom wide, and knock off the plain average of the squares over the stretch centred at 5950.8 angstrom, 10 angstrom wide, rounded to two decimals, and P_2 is 5.18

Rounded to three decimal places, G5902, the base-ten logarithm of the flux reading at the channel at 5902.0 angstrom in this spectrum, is 0.647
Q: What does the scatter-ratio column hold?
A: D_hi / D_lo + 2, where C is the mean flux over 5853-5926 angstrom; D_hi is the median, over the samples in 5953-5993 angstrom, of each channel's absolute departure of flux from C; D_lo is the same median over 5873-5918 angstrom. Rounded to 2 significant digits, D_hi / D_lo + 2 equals 2.8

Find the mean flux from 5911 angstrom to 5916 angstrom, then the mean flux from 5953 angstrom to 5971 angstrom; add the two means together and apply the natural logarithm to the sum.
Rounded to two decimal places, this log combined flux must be 2.20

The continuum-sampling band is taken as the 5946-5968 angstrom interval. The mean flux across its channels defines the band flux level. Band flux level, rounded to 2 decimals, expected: 4.48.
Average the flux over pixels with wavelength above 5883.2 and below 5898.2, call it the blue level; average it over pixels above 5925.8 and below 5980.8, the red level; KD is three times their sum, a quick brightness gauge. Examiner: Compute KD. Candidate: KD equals 26.7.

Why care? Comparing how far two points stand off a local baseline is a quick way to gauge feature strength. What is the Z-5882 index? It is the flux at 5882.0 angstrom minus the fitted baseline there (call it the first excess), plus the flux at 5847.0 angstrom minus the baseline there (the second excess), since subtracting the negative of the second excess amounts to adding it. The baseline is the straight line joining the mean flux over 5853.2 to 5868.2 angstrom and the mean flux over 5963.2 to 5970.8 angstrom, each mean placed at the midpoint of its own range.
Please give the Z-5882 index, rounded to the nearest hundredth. 0.05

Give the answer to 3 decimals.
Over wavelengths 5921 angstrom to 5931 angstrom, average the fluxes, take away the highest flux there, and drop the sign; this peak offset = 0.008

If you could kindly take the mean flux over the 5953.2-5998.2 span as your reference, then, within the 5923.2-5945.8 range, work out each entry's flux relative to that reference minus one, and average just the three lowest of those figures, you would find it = 0.003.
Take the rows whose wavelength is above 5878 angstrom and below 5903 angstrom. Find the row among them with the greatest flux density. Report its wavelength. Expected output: 5879.5 angstrom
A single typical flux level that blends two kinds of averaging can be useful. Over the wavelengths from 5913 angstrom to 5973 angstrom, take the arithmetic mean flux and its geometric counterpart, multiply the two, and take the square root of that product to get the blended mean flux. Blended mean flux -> 4.48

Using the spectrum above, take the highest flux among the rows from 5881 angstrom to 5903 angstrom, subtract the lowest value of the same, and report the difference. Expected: 0.24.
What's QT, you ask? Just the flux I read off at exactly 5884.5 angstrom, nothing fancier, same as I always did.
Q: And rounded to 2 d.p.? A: 4.54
